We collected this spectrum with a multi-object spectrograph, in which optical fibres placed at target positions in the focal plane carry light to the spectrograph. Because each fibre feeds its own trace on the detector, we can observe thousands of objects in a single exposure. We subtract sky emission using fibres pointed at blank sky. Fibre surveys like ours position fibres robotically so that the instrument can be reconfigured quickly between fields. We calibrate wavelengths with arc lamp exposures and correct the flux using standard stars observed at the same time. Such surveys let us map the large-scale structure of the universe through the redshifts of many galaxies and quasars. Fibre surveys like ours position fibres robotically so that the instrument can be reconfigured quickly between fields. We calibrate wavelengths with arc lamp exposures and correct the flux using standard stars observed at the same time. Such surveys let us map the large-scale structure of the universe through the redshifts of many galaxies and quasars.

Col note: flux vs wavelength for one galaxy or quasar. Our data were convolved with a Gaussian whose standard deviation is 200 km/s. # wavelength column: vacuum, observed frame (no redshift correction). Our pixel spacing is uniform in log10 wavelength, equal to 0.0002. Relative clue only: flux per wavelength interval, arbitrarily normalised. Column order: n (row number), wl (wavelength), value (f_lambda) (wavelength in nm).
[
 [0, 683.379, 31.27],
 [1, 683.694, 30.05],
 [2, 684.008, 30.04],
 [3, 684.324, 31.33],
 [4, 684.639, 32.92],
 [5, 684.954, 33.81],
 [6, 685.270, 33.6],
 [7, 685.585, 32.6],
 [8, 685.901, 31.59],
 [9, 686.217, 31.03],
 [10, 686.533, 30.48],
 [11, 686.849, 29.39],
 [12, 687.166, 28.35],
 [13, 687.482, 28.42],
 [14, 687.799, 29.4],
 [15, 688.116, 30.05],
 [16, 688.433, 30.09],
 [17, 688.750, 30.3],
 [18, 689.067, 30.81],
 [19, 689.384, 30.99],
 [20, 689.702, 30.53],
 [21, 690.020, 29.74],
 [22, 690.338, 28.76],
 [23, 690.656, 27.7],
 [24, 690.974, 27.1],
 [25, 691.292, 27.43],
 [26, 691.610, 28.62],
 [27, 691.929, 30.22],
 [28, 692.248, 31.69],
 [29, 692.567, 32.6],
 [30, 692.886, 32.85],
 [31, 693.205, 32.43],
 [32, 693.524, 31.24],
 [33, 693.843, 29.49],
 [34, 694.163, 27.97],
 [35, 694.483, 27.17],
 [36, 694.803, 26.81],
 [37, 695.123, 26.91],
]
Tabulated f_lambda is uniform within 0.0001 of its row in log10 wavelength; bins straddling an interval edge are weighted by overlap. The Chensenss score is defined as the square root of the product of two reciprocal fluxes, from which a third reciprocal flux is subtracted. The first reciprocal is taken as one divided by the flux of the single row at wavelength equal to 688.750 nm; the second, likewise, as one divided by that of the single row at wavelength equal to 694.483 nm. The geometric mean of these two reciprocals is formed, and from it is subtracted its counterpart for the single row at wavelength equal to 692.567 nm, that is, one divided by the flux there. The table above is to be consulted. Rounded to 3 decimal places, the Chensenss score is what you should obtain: 0.004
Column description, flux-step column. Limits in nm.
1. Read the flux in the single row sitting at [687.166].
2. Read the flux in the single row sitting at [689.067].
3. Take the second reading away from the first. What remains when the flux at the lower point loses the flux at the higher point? -2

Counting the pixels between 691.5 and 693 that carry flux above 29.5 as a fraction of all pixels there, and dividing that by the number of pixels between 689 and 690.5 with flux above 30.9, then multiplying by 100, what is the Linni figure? 80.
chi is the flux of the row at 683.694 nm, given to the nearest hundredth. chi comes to 30.05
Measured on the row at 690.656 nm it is 27.70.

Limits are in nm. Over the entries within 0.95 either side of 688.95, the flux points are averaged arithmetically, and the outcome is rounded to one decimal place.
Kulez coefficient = 30.5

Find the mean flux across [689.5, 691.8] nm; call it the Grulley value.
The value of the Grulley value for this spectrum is 28.6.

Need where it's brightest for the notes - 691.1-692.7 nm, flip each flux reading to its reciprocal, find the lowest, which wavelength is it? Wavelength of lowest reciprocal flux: 692.567 nm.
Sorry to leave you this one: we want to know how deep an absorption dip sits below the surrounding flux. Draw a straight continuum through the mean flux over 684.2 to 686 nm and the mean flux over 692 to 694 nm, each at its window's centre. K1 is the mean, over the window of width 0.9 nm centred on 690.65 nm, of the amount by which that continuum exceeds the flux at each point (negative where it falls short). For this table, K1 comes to 4.1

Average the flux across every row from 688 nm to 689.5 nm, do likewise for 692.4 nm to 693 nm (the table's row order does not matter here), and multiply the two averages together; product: 996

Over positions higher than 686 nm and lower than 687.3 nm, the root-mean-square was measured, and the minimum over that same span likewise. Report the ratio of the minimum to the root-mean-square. 0.950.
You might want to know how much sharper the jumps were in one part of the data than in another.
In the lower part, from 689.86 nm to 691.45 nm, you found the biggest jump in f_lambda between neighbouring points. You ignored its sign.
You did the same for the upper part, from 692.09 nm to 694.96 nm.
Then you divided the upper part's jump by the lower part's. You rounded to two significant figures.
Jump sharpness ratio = 1.7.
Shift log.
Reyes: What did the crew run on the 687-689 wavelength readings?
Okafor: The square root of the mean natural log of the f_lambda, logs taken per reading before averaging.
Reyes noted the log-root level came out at 1.839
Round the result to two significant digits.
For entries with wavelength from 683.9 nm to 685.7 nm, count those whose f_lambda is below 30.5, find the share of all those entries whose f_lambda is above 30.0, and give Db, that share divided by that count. 1.0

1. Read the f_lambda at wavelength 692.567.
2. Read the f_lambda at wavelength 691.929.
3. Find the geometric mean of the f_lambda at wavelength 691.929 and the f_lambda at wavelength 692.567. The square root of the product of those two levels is 31.4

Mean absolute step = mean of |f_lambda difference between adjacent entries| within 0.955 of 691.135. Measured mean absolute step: 0.96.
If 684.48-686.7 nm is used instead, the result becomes 0.70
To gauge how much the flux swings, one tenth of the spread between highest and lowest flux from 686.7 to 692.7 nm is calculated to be 0.55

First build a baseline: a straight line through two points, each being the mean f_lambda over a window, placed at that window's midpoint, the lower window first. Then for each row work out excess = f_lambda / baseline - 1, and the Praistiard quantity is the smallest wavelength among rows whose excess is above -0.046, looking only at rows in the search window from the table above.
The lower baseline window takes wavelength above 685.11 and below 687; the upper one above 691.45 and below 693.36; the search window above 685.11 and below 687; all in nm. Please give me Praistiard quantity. 685.270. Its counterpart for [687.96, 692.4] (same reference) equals 688.116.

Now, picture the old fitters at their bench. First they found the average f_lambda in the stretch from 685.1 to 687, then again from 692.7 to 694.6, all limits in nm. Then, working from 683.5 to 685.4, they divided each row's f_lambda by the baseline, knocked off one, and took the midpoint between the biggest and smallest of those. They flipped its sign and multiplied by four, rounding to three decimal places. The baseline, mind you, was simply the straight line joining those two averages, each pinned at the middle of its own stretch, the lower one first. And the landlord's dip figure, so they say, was -0.025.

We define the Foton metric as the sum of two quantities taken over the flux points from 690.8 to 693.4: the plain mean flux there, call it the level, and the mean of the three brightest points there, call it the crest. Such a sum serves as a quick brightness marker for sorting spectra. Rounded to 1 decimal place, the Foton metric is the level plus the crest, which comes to 63.0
